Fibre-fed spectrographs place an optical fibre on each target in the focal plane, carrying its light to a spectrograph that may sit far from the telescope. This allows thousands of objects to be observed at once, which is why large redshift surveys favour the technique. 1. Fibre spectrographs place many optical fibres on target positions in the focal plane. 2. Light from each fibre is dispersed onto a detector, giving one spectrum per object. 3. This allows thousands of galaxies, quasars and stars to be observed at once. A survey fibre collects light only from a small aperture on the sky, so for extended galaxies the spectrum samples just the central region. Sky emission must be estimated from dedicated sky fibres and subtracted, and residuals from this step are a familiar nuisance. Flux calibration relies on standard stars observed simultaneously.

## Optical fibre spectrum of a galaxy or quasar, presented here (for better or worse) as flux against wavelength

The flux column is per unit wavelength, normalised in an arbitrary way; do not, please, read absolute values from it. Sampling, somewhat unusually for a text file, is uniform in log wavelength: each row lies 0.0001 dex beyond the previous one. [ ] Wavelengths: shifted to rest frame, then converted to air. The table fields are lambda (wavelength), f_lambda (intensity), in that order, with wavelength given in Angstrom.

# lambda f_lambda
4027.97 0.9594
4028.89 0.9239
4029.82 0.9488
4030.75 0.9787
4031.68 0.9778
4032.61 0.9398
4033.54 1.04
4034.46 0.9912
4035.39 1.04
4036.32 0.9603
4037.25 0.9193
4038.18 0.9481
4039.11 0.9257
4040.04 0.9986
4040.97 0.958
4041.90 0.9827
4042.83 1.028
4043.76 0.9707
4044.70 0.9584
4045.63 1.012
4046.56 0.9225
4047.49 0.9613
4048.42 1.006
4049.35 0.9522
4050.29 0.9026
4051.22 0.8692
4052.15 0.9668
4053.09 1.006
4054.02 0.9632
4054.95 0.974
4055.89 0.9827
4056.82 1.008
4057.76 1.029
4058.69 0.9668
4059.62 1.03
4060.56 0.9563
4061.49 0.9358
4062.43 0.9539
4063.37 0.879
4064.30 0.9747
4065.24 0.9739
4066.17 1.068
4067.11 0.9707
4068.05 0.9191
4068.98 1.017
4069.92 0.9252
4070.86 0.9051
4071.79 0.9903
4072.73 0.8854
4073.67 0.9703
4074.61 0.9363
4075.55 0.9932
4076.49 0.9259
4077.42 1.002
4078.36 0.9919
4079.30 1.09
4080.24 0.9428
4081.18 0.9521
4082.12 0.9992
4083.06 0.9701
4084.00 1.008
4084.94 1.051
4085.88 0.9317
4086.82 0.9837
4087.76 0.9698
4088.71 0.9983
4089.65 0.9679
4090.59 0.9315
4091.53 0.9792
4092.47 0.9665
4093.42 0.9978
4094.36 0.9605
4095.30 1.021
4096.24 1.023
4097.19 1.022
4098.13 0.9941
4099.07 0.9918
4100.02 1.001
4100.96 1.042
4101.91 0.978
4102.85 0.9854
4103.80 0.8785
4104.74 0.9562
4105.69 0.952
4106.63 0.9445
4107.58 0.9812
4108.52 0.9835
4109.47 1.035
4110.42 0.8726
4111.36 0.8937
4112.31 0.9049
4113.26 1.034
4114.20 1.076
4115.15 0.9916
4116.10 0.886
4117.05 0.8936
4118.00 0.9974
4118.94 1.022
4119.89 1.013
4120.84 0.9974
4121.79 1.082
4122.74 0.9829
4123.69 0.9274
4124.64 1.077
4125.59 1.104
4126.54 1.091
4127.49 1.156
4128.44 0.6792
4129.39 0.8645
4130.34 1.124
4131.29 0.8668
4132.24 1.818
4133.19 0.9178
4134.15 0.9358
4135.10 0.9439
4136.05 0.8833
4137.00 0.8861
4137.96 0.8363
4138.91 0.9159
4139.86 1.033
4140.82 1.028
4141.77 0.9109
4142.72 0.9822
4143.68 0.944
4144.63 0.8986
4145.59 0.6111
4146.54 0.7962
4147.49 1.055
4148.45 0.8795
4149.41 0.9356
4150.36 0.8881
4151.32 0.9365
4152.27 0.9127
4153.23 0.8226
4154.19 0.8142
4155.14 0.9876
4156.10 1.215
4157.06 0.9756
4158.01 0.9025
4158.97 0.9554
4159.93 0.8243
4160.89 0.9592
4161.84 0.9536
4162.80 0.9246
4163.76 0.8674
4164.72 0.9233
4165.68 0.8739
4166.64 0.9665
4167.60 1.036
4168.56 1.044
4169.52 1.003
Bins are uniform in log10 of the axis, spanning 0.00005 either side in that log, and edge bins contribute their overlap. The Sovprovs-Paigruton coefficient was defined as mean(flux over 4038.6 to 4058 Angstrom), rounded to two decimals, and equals 0.97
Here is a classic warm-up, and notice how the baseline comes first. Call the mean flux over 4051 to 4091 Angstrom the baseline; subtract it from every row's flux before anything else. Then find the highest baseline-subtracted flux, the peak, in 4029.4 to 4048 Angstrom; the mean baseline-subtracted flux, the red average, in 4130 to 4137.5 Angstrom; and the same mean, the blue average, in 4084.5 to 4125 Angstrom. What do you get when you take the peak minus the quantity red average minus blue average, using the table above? 0.00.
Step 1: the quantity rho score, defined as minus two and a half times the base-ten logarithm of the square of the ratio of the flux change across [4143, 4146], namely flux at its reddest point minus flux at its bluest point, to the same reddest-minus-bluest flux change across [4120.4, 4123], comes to -7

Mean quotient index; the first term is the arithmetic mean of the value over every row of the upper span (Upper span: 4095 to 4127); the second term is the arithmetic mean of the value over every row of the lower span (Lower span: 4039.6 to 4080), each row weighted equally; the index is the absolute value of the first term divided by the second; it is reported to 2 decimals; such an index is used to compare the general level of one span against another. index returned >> 1.02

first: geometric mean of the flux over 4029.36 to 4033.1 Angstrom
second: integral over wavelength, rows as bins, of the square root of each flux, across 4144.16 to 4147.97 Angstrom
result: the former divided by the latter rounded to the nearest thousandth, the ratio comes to 0.276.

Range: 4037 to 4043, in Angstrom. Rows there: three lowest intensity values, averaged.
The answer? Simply 0.931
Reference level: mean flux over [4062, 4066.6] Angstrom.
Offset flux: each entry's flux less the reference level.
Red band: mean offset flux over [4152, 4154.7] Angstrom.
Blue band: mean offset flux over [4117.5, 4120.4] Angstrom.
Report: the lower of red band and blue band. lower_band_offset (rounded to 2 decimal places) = -0.12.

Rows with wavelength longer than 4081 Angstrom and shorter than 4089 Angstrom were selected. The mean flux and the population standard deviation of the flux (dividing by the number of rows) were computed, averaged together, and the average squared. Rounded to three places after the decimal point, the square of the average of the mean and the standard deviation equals 0.259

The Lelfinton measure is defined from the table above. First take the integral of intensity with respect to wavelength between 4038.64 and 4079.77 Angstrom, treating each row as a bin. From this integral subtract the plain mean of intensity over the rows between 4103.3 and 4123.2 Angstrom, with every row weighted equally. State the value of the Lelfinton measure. 39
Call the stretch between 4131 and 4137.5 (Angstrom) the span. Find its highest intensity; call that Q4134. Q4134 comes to 1.818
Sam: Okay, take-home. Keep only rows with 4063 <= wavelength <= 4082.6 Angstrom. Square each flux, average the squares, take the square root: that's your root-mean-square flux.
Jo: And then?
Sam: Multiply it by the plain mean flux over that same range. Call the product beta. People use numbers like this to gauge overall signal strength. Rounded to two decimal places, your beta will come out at 0.94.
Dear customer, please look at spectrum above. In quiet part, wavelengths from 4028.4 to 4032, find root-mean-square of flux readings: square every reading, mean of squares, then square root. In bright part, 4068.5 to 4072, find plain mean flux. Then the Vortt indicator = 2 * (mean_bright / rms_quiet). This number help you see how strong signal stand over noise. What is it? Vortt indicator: 2.00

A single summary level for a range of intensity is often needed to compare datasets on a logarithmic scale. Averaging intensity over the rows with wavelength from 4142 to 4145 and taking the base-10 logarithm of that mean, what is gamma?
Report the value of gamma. -0.026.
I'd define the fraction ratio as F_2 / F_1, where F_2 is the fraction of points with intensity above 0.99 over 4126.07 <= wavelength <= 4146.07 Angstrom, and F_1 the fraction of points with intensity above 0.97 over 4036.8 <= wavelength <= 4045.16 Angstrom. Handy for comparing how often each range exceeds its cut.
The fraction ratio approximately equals 0.64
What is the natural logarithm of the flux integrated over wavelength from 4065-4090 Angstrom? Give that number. 3.2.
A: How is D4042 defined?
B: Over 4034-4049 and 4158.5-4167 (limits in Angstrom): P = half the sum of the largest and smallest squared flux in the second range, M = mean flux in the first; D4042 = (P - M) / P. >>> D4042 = -0.21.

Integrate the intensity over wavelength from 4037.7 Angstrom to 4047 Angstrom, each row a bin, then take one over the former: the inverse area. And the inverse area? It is 0.111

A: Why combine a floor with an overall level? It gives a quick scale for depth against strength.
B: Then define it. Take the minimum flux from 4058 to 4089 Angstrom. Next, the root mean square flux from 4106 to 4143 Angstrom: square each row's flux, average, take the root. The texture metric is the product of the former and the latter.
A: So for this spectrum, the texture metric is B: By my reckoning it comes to 0.881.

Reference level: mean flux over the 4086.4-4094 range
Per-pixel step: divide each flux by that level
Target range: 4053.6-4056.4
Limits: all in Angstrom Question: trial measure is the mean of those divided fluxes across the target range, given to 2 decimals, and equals 1.00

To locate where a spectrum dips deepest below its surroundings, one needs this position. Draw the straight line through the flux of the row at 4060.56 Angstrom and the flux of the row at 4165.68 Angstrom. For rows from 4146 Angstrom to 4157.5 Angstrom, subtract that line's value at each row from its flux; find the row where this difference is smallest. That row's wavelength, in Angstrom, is 4146.54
